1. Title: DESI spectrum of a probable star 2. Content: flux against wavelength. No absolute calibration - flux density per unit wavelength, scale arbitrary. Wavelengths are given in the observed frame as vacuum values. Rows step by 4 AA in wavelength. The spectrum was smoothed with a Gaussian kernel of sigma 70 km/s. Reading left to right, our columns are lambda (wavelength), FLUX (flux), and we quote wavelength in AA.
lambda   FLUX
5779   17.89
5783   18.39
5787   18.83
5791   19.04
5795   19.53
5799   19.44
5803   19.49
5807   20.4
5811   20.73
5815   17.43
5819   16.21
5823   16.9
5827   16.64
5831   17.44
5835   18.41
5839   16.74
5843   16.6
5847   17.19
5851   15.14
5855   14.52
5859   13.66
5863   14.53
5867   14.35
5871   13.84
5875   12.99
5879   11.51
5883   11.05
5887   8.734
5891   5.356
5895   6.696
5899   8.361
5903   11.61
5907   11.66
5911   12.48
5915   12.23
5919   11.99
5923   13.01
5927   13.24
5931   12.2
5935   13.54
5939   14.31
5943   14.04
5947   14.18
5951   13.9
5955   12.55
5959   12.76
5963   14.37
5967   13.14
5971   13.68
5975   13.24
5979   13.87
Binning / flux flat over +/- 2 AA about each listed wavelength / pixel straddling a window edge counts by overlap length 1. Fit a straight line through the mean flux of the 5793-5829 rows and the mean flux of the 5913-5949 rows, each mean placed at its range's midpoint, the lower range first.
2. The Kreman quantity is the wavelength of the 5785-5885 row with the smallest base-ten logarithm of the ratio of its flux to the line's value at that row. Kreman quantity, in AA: 5883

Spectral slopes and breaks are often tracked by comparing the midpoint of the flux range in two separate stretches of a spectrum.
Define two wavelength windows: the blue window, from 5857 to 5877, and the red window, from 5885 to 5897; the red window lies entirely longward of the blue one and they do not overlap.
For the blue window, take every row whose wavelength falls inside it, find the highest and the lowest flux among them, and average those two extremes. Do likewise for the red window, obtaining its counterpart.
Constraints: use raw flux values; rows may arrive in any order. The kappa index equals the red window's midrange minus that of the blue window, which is -7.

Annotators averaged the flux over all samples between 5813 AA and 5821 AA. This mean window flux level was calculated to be 16.8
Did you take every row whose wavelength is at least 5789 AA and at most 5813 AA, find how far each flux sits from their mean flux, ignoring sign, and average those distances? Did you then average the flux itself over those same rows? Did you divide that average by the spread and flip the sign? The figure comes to -37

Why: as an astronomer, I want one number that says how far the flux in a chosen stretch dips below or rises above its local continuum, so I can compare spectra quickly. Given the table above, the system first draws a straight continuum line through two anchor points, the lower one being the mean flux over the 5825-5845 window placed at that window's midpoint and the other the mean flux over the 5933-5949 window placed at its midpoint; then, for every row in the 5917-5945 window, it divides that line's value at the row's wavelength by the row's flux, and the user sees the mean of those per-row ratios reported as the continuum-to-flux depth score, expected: 1.09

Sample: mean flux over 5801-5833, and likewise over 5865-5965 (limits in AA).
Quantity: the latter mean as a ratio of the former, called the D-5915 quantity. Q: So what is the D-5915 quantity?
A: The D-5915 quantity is 0.66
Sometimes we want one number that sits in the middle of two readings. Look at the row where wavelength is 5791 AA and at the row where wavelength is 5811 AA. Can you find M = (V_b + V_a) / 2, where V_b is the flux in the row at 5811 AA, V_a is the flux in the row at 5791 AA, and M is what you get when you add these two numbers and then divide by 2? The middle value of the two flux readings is 20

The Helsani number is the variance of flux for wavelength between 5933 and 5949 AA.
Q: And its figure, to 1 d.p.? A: 0.1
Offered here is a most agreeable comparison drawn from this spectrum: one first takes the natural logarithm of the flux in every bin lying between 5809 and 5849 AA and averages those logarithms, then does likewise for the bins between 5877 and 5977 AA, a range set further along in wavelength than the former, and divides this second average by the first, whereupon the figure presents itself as 0.86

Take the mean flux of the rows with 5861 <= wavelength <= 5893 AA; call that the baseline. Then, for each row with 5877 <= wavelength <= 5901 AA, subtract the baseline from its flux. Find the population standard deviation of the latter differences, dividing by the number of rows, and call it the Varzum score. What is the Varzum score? 2.19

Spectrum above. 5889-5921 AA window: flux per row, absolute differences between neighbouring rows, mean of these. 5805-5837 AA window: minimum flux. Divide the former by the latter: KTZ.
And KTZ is 0.067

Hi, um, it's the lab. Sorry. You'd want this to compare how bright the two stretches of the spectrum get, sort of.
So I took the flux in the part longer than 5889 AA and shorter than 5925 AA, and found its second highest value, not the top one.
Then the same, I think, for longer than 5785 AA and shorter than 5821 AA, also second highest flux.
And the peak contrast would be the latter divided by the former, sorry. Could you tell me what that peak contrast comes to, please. 1.6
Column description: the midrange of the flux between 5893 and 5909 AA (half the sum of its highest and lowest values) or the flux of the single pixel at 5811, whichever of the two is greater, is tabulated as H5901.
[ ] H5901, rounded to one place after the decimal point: 20.7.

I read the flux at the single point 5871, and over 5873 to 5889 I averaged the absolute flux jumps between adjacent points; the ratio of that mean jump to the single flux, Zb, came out 0.103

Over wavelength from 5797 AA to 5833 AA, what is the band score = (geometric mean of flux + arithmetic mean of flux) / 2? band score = 18.3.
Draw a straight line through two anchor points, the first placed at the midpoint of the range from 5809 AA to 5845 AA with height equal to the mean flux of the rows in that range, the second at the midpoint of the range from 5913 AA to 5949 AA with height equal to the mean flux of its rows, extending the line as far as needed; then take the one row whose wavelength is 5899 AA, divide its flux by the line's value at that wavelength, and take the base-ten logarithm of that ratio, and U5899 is -0.24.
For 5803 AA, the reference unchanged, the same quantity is 0.02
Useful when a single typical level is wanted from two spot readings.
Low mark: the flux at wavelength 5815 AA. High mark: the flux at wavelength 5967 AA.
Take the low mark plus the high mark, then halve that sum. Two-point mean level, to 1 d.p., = 15.3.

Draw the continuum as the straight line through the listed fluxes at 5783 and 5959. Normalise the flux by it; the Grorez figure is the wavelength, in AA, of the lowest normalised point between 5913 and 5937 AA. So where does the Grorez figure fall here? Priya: 5919 AA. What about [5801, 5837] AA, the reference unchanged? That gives 5819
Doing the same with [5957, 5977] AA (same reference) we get 5959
